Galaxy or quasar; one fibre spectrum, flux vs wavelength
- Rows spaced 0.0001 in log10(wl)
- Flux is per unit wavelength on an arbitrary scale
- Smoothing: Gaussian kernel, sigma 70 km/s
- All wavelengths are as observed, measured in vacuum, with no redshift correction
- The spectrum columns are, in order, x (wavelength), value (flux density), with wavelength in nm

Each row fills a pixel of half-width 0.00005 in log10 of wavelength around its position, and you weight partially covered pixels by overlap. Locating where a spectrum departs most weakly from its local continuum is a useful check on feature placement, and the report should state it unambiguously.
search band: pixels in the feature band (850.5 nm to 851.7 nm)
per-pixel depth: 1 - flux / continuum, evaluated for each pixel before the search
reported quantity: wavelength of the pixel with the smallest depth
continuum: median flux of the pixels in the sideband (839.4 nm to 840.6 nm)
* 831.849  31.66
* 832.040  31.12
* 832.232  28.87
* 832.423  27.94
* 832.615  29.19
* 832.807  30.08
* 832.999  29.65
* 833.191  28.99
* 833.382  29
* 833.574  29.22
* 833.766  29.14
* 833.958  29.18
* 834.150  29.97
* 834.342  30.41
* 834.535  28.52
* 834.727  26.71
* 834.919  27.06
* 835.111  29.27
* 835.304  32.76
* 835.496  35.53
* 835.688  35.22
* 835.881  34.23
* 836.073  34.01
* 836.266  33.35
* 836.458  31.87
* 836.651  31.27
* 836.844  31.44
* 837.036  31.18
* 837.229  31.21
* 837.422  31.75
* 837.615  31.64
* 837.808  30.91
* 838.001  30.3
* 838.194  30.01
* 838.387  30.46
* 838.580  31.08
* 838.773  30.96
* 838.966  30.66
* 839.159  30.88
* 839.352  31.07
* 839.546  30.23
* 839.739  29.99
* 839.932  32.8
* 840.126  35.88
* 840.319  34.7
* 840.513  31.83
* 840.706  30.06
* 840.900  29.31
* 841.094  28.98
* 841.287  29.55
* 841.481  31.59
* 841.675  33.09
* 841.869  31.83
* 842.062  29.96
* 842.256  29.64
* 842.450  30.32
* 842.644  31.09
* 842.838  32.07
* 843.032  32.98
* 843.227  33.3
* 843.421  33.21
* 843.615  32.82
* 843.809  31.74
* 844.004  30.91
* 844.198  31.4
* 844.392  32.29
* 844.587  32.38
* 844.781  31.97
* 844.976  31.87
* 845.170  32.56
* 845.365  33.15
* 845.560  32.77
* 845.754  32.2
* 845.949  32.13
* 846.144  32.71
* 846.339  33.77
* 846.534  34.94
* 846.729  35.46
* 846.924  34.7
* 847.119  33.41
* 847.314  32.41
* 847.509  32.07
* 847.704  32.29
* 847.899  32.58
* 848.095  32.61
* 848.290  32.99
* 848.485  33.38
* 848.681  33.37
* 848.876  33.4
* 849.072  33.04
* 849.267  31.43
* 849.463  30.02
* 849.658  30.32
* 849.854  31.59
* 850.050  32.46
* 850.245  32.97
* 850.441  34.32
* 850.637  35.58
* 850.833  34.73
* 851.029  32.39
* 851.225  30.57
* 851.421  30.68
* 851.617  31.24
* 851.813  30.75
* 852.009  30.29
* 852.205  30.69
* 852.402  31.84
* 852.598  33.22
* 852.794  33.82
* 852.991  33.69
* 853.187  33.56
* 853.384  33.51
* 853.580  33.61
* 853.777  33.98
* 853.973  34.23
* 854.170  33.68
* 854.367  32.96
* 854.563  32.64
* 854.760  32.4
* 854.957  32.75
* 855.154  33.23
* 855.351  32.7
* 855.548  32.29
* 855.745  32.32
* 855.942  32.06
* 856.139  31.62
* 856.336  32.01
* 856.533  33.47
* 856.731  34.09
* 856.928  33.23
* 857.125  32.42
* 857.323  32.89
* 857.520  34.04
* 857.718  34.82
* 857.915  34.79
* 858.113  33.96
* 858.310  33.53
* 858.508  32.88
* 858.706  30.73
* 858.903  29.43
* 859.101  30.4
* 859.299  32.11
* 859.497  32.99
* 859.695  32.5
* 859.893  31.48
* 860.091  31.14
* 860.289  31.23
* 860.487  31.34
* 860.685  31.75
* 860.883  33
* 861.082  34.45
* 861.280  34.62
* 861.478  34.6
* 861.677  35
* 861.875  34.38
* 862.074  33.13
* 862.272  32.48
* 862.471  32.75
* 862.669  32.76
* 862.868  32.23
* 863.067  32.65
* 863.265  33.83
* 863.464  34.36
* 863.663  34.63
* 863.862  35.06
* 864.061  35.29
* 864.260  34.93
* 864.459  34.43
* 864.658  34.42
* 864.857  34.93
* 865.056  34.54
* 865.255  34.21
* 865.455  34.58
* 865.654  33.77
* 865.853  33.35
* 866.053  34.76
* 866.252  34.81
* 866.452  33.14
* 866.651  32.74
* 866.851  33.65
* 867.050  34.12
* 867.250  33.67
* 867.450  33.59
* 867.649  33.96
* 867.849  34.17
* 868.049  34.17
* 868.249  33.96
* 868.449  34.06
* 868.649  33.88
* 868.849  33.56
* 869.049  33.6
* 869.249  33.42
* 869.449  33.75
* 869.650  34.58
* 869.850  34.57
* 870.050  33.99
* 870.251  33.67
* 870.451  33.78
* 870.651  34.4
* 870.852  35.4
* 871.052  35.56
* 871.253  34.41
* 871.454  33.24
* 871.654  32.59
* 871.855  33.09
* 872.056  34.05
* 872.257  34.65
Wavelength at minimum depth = 850.637 nm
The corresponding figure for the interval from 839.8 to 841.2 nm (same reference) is 840.126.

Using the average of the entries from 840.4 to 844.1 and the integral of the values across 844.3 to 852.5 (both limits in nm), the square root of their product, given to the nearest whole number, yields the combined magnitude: 91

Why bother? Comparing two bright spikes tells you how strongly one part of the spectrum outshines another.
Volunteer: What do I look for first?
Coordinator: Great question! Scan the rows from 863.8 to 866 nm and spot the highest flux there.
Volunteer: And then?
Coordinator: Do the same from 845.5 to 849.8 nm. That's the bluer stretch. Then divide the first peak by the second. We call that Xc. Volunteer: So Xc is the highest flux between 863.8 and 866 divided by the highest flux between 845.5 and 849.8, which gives 1.00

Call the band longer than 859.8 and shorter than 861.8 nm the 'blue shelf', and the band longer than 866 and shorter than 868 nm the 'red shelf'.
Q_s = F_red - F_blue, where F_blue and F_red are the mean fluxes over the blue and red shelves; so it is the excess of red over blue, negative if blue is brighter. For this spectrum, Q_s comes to 1.0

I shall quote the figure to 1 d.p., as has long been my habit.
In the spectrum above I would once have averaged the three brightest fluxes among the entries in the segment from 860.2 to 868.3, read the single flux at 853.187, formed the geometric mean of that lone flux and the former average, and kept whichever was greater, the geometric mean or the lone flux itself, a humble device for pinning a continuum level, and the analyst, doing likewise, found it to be 34.3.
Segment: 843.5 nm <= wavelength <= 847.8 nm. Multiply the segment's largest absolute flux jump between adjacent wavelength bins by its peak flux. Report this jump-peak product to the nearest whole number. 46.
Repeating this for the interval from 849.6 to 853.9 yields 83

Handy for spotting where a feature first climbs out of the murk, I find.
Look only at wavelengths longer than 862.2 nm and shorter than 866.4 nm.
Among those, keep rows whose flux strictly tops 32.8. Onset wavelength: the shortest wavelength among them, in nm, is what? 863.265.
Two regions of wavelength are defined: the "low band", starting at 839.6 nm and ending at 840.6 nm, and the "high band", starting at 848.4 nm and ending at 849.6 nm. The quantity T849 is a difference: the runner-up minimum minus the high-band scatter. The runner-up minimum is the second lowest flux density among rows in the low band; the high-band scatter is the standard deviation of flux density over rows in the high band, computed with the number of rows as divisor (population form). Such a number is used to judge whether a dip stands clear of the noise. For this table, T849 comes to 30.5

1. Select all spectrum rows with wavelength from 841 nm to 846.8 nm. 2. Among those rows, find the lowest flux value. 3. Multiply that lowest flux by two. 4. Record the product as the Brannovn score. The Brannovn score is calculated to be 58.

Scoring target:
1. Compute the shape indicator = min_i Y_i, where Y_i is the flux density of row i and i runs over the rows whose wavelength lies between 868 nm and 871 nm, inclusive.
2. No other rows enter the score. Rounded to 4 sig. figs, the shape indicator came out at 33.42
